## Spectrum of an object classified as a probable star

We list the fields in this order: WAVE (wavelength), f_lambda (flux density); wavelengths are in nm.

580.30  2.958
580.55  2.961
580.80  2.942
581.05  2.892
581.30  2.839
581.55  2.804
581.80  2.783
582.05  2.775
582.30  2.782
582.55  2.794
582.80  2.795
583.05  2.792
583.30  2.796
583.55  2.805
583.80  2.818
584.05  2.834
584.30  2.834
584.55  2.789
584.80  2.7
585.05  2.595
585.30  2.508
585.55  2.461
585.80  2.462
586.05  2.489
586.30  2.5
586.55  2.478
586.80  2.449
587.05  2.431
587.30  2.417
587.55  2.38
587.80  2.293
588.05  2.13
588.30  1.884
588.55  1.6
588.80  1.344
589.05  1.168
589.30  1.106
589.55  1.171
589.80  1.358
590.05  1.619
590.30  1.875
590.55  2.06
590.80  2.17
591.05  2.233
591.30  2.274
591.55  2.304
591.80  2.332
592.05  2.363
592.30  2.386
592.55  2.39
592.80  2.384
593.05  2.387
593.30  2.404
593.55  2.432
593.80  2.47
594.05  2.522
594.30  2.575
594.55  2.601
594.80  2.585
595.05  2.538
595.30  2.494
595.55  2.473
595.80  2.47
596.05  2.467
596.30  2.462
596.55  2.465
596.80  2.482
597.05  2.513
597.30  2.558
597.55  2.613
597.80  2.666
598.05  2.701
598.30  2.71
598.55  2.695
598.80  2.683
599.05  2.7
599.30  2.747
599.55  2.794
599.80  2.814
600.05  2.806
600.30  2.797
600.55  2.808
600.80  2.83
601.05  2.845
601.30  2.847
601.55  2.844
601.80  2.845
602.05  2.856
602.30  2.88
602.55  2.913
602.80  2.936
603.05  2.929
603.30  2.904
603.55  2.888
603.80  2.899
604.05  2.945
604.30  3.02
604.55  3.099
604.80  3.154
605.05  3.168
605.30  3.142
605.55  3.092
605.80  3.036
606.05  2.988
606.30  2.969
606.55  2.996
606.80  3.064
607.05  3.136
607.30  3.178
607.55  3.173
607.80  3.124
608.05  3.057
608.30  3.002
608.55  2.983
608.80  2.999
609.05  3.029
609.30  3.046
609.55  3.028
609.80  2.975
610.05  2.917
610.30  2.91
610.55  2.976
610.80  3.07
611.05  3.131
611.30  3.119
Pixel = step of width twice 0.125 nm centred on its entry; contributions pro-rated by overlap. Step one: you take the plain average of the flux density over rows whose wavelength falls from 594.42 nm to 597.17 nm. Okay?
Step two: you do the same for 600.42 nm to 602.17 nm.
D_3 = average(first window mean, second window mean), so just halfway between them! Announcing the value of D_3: 2.7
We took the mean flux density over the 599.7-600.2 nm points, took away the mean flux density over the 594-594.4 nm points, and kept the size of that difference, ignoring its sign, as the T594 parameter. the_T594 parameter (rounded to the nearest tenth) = 0.3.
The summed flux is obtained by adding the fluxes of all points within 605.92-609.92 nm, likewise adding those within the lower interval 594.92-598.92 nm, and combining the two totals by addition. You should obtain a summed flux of 90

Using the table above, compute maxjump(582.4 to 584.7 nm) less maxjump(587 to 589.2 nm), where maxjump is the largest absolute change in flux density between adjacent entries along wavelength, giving -0.24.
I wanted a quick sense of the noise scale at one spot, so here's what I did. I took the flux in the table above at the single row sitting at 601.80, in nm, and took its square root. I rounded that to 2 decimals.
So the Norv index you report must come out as 1.69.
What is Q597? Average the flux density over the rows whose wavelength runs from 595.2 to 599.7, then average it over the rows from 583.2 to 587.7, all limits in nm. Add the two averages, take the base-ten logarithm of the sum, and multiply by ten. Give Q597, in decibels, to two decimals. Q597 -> 7.15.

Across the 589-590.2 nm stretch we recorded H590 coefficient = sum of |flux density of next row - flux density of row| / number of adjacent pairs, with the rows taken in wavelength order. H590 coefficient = 0.144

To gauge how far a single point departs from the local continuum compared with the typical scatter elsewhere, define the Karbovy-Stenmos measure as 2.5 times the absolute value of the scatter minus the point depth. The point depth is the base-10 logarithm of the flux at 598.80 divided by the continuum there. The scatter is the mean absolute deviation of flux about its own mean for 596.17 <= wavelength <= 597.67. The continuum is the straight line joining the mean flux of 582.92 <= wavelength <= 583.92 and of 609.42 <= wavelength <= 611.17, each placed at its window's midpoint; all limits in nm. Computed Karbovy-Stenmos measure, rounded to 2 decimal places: 0.21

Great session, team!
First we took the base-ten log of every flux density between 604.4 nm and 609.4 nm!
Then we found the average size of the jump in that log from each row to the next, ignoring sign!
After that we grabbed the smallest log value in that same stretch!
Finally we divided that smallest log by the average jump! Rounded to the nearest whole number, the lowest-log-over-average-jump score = 86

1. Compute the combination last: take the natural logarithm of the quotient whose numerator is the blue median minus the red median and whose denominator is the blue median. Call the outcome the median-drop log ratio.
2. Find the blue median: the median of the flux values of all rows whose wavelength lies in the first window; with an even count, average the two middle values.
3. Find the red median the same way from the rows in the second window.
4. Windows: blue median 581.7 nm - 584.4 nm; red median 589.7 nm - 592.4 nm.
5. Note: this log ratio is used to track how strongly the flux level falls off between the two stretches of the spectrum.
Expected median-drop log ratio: -1.60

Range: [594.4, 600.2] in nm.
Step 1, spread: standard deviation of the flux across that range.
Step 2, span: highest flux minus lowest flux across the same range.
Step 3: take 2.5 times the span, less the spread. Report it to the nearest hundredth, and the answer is 0.76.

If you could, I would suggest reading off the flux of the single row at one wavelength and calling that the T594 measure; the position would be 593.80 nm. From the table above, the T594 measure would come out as 2.47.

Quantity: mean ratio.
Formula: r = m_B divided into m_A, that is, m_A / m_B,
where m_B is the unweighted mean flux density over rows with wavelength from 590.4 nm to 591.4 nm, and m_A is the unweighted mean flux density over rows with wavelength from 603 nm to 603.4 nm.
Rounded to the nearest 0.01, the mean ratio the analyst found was 1.34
